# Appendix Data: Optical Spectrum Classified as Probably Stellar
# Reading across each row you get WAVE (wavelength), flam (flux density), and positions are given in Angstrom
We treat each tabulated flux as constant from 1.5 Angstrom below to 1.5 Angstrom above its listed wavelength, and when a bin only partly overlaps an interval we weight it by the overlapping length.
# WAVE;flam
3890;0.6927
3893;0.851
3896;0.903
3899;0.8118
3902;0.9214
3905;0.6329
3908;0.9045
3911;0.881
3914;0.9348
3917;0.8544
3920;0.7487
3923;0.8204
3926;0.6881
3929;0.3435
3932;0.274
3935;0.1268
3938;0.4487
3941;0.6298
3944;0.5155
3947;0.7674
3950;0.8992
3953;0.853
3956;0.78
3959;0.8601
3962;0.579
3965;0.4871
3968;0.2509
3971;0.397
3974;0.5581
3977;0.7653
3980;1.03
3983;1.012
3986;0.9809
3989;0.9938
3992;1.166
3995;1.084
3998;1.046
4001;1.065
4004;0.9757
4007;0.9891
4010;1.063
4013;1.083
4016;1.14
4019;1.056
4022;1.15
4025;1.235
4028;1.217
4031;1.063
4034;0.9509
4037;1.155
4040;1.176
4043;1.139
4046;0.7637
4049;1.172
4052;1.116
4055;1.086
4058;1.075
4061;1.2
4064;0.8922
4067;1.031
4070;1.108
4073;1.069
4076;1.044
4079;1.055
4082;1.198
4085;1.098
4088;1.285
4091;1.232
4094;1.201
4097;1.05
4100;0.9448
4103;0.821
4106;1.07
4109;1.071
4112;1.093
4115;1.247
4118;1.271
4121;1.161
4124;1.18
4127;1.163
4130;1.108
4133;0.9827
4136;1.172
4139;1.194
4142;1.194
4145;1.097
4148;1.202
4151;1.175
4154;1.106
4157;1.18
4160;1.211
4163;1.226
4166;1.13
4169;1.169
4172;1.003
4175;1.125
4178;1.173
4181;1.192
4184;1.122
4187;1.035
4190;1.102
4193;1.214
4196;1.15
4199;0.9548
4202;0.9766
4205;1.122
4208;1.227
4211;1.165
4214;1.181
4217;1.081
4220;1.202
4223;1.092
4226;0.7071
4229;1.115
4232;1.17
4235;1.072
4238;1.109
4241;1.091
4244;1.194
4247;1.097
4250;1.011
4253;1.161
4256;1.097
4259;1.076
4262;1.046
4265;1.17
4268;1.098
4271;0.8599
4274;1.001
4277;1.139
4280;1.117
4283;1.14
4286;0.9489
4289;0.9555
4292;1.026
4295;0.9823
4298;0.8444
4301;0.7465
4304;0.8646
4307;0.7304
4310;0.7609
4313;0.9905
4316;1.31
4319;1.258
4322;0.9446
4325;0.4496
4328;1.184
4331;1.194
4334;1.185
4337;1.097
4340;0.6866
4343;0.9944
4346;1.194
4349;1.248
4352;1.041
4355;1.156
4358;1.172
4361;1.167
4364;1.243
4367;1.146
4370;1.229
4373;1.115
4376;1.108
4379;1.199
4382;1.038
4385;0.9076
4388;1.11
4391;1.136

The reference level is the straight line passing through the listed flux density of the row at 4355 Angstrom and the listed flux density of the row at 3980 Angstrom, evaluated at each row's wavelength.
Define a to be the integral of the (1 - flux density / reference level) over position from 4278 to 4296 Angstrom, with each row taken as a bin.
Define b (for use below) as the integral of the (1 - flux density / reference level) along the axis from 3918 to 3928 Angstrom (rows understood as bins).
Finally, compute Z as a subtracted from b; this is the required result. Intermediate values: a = 1.6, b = 2.7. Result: 1.1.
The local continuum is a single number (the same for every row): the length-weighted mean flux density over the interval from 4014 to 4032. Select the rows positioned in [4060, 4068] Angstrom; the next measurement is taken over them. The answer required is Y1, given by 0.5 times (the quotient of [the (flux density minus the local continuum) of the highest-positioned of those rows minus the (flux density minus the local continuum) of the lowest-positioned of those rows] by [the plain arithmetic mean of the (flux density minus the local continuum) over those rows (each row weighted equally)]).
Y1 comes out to 0.8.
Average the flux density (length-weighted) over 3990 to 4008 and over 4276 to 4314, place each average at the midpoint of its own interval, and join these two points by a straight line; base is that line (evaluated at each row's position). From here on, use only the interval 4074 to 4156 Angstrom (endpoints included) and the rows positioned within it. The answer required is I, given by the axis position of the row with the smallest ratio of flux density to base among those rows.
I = 4103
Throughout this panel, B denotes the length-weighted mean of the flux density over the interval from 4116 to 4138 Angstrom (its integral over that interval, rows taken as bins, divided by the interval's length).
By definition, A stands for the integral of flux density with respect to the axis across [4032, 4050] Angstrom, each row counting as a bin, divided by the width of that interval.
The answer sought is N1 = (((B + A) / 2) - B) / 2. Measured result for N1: -0.02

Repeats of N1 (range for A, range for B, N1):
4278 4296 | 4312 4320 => -0.04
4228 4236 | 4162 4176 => 0.00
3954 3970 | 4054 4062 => -0.13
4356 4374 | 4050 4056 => 0.02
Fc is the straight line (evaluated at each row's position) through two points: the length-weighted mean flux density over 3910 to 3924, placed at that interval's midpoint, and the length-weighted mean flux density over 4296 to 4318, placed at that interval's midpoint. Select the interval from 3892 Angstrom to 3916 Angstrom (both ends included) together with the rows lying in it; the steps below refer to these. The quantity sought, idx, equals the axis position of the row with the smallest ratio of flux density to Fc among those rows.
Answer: 3905 Angstrom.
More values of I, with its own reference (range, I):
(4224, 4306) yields 4226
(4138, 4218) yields 4199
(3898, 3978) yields 3935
